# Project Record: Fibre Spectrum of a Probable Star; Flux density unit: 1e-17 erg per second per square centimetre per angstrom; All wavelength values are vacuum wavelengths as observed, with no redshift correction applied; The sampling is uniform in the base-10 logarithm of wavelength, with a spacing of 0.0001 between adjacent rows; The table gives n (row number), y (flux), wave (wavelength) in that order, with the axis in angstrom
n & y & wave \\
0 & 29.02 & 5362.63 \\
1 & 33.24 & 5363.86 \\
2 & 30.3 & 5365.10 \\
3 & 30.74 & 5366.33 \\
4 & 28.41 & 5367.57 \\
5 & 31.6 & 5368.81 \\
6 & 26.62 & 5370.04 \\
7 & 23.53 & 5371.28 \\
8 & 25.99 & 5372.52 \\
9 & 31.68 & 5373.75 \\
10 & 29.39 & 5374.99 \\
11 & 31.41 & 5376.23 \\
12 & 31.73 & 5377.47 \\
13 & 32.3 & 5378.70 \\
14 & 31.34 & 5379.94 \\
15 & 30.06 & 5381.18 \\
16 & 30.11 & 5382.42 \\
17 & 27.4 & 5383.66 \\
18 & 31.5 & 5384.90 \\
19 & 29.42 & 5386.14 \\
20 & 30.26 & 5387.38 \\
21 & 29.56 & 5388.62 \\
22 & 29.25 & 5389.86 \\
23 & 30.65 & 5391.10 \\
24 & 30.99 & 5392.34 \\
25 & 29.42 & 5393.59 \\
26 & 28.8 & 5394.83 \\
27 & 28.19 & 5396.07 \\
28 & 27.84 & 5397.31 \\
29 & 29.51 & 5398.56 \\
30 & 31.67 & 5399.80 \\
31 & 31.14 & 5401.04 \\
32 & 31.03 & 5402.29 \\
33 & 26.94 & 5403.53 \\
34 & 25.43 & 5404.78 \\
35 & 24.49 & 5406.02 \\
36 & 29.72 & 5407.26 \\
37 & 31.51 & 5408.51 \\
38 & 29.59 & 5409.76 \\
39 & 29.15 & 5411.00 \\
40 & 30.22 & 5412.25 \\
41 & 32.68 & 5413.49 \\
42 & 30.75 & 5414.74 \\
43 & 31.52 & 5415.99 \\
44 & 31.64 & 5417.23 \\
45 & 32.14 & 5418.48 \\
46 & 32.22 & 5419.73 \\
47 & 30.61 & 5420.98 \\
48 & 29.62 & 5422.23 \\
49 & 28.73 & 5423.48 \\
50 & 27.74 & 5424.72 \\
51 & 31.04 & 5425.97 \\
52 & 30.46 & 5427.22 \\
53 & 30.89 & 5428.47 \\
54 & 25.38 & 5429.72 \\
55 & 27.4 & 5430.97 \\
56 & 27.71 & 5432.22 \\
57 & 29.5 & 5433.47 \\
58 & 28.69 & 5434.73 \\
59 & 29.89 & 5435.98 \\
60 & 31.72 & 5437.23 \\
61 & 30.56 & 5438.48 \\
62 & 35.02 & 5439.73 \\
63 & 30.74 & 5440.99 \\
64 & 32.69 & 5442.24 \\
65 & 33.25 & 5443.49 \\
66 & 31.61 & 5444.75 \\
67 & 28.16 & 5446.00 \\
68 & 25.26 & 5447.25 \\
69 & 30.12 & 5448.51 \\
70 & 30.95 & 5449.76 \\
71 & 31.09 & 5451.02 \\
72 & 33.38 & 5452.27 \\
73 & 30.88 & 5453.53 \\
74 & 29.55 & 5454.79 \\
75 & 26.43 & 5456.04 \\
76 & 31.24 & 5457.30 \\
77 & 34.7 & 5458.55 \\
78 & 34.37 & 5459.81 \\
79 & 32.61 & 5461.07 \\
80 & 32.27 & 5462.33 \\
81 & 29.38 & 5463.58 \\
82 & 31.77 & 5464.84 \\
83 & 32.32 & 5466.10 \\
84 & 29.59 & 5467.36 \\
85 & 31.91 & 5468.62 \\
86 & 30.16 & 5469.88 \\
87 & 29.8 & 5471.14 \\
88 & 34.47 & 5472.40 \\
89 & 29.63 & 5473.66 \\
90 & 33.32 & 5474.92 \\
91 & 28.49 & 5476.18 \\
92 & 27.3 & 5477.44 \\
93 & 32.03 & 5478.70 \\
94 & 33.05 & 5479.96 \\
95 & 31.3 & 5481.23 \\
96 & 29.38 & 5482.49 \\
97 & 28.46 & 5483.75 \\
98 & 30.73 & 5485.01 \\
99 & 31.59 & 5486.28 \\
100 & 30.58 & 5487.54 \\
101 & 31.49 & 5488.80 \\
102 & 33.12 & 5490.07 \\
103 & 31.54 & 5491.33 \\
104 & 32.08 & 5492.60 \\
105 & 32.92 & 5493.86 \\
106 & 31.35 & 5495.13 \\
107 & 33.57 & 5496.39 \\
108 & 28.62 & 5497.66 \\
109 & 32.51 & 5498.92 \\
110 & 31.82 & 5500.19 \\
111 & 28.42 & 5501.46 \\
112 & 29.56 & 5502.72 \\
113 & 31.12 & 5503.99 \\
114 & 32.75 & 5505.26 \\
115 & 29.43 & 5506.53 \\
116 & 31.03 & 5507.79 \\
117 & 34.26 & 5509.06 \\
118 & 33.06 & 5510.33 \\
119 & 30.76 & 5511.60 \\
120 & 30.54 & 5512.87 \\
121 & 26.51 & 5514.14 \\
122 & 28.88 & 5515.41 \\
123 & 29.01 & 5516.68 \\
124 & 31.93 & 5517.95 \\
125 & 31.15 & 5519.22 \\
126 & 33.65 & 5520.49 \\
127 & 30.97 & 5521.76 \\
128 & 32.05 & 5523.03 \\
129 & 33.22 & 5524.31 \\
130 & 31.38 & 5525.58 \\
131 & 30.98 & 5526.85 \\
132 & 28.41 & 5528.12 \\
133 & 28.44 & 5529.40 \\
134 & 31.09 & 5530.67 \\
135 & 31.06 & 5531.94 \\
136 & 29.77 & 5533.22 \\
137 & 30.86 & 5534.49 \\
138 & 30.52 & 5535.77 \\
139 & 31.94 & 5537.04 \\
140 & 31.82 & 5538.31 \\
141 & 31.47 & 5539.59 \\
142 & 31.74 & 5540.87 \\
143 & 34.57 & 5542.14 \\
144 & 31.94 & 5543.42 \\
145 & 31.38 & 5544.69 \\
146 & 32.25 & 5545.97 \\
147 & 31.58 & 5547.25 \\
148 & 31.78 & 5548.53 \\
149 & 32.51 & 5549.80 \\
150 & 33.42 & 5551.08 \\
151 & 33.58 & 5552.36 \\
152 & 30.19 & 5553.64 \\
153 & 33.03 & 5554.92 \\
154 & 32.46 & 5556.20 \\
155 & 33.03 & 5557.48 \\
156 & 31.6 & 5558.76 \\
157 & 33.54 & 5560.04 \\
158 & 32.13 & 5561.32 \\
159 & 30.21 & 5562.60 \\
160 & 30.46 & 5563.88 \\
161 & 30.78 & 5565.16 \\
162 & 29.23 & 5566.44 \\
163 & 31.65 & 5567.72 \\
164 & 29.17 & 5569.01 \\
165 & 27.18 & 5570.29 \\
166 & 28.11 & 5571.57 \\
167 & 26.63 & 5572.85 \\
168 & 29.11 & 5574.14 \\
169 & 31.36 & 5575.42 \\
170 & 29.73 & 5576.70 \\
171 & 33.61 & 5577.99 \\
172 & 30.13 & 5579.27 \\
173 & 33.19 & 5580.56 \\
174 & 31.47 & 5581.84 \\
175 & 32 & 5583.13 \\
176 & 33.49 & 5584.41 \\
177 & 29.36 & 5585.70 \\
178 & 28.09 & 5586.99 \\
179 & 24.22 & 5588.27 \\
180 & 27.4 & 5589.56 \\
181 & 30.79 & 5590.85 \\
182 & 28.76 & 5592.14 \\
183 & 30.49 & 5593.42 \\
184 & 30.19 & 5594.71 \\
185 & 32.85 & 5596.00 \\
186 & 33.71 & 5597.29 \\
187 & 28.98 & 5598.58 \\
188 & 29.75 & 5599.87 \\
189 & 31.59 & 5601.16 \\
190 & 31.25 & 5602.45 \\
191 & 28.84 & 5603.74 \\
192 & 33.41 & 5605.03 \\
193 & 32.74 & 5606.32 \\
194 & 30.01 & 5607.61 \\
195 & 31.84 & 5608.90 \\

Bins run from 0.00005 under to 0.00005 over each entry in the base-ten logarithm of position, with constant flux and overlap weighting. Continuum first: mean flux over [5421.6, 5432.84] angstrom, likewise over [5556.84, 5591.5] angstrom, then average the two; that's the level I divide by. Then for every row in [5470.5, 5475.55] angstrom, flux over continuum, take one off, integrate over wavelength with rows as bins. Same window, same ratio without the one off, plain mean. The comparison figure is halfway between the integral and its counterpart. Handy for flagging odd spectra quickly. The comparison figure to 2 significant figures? 0.73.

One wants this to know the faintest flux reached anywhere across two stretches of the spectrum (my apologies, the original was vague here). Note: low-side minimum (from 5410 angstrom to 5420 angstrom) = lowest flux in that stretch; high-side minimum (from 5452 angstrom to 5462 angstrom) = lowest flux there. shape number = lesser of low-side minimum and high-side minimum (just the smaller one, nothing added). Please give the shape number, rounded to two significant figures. 26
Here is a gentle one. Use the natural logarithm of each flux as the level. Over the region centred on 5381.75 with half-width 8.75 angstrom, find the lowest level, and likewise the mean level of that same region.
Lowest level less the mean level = -0.103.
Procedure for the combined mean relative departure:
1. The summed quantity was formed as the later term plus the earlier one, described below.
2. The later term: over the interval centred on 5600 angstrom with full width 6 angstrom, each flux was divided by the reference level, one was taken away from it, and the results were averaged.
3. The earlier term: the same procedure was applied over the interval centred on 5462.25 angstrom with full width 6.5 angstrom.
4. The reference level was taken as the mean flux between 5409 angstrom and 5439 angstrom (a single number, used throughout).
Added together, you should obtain 0.10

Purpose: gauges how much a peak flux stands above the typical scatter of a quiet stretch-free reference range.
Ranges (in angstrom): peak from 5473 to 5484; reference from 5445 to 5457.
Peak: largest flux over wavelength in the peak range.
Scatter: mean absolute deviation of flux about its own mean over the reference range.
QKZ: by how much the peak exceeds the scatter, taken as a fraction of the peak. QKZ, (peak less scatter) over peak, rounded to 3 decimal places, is 0.942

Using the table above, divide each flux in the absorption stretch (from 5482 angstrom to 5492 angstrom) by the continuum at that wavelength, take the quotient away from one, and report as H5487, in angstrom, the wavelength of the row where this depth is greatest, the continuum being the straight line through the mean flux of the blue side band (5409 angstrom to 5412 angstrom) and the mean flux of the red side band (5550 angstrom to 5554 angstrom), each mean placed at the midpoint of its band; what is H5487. 5483.75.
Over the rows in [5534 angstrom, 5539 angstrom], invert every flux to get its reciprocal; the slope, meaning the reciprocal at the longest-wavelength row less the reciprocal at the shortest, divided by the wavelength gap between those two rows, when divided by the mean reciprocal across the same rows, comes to -0.008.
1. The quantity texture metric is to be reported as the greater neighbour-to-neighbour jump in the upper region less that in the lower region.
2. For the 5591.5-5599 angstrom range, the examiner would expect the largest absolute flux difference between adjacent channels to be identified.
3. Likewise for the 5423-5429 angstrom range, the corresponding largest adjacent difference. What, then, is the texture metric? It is 1.4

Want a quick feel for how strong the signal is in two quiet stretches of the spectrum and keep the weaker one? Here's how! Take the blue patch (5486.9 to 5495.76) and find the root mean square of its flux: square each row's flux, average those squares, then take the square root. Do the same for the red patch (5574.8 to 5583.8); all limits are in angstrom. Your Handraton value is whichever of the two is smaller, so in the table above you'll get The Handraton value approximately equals 31.7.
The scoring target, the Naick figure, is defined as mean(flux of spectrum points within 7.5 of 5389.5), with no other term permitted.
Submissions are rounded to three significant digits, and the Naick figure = 29.6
